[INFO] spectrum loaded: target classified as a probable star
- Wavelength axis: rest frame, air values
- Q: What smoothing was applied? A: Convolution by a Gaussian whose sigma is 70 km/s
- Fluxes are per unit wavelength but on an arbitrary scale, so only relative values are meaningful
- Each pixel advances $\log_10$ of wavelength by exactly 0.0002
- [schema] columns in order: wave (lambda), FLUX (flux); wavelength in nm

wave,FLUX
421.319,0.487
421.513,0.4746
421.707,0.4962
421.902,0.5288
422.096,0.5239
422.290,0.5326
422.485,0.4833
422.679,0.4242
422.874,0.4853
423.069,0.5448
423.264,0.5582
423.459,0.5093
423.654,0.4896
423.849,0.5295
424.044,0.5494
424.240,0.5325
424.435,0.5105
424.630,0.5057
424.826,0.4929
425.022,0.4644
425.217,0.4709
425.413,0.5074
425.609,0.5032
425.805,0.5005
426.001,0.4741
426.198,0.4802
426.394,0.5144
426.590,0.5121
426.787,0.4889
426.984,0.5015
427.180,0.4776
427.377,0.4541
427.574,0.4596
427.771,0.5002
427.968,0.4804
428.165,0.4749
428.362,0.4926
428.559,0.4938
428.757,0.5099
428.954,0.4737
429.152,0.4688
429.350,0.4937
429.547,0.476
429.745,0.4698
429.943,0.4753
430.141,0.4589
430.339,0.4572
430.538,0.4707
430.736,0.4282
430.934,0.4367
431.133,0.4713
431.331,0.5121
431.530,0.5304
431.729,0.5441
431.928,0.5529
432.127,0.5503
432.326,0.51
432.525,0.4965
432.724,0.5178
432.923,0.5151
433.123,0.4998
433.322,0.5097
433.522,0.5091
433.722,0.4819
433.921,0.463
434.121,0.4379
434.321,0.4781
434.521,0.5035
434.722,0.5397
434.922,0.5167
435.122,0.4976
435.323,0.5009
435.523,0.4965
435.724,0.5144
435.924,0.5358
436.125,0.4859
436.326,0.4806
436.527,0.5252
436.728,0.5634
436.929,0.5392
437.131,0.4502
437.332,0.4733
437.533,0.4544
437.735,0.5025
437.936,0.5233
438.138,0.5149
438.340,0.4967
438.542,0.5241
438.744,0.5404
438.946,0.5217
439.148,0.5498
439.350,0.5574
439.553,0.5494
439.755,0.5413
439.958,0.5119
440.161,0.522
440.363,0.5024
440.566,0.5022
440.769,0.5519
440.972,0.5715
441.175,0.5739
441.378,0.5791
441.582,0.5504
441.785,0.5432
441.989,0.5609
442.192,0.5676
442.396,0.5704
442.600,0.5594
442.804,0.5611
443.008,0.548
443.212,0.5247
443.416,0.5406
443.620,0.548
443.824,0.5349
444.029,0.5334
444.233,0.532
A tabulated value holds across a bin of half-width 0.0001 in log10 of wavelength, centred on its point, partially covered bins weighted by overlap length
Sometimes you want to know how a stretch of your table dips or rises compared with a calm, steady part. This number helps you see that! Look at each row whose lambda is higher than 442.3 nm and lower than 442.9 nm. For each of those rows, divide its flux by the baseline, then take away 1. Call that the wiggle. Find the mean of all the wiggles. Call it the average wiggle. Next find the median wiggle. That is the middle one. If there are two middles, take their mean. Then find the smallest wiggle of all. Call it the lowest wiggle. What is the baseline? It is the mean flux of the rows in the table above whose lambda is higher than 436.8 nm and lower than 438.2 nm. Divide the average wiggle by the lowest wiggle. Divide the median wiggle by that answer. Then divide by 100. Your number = 0.0013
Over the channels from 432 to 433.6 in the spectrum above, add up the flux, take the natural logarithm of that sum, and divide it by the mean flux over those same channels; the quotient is 2.75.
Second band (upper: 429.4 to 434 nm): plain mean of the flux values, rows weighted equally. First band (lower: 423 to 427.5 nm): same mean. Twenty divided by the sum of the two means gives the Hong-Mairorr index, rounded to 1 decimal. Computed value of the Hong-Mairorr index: 20.1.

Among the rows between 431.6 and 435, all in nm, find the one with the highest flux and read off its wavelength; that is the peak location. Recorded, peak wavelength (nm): 431.928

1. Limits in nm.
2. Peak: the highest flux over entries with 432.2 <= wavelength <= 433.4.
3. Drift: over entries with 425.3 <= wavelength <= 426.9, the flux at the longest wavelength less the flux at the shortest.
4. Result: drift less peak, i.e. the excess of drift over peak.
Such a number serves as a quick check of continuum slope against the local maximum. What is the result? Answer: -0.536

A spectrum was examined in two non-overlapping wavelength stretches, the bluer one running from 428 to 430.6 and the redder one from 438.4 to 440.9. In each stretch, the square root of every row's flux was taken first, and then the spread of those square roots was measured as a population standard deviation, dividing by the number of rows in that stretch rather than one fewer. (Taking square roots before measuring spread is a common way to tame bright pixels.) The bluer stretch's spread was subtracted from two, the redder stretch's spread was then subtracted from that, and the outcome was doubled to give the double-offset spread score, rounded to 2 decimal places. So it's 3.95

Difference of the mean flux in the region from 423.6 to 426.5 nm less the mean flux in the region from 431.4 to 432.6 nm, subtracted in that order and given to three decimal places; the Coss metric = -0.029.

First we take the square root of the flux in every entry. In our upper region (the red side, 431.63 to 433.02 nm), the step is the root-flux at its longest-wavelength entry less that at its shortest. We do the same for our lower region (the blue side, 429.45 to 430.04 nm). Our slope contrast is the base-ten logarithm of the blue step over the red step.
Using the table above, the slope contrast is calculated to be -1.6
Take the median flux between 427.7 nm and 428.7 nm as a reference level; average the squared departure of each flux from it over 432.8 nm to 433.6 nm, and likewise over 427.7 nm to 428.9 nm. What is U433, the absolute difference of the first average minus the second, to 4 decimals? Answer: 0.0001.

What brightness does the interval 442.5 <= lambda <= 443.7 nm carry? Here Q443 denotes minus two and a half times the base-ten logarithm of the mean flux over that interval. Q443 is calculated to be 0.655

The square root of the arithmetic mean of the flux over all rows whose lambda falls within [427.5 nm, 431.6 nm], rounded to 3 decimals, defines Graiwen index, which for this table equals 0.691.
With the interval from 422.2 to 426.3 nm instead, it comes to 0.709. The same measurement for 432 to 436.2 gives 0.709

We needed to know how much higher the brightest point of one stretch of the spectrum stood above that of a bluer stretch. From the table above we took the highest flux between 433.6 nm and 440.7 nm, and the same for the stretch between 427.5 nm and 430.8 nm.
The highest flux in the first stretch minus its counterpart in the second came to 0.05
